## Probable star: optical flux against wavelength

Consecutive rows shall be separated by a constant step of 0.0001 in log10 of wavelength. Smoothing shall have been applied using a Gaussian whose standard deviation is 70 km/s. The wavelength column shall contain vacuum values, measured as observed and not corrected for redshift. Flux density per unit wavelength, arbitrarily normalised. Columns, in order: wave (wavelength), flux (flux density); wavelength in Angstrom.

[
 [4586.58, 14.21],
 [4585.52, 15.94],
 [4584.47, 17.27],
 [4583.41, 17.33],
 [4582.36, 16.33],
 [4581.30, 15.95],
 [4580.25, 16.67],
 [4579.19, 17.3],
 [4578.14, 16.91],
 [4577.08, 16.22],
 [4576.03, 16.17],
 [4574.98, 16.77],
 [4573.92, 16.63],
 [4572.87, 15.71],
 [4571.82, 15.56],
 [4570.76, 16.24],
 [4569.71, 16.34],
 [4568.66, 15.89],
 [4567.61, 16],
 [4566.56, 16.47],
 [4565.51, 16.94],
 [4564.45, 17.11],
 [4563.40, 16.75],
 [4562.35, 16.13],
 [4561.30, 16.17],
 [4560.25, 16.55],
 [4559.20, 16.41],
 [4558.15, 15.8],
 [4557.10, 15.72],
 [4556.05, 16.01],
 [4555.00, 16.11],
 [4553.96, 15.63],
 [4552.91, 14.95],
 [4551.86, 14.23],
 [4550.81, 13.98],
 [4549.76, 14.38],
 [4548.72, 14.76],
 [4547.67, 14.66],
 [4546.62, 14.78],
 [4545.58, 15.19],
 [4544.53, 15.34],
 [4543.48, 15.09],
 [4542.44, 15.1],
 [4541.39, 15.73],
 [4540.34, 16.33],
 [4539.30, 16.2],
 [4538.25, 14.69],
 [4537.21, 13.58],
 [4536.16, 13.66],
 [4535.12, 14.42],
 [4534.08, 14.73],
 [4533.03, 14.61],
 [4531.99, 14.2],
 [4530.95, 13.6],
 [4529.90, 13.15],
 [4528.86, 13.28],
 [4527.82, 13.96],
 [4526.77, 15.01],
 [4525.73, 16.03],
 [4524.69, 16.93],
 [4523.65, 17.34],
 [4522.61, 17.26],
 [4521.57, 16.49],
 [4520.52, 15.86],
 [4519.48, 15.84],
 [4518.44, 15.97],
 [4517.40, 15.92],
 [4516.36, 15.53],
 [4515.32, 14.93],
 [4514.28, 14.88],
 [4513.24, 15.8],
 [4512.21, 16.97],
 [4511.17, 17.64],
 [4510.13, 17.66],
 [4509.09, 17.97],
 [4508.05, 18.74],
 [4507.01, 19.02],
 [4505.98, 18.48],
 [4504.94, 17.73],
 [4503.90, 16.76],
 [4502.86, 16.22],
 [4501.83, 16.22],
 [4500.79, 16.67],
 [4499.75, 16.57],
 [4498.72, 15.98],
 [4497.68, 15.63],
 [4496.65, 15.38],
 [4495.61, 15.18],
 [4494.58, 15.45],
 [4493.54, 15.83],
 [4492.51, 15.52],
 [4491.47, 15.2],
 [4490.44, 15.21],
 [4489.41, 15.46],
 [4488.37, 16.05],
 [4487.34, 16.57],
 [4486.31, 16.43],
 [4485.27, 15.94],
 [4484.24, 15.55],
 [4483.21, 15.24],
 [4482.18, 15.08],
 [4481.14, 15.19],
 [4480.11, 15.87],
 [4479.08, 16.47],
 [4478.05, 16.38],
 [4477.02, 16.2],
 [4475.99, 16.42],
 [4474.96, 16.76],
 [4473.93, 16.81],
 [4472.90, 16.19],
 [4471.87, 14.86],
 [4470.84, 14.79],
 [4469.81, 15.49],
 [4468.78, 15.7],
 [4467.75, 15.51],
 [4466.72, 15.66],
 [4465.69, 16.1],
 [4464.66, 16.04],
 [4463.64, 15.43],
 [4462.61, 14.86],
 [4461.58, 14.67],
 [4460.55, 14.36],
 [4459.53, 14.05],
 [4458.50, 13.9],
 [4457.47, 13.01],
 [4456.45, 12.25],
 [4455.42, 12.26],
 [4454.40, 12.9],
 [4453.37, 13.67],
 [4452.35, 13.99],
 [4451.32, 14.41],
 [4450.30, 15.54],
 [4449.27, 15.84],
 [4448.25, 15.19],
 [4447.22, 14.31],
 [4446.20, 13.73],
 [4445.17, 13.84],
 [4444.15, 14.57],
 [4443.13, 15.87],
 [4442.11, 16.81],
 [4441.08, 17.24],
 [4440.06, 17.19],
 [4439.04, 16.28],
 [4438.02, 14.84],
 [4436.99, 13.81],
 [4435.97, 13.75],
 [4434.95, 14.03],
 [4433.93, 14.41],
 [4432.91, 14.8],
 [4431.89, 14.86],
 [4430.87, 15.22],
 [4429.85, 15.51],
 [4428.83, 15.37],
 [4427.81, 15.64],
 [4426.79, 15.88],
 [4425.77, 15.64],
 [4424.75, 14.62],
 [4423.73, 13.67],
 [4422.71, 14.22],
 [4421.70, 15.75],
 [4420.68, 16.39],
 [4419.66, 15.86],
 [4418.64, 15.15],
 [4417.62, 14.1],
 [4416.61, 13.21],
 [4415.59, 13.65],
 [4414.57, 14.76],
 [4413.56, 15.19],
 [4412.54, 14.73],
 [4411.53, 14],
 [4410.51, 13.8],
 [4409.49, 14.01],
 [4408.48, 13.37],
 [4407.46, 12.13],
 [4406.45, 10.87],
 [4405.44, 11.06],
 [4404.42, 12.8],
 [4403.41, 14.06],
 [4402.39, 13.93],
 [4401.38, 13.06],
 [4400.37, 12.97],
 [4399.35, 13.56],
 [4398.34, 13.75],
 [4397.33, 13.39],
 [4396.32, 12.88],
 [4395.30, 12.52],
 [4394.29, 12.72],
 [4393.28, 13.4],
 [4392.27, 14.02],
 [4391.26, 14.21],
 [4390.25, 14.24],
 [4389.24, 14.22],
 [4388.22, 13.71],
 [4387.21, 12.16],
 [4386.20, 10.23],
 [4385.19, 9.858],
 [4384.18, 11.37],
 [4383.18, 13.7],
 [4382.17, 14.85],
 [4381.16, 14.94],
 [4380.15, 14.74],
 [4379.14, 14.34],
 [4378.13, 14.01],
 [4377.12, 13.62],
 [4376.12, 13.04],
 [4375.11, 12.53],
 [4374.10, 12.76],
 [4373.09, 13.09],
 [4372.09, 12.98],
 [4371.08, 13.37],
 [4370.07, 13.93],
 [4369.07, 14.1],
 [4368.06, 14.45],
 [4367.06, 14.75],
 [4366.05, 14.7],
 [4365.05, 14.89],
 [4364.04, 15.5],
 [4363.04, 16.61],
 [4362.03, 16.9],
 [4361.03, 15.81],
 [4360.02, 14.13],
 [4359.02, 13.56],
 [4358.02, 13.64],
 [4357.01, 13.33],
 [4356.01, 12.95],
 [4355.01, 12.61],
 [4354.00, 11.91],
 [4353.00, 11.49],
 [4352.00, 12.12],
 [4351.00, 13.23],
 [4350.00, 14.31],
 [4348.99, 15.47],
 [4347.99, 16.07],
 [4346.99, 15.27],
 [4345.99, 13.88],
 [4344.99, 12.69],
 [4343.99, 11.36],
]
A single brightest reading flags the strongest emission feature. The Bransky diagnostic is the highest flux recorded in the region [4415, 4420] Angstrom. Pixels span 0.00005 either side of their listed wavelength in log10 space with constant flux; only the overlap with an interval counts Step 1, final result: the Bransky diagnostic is 15.86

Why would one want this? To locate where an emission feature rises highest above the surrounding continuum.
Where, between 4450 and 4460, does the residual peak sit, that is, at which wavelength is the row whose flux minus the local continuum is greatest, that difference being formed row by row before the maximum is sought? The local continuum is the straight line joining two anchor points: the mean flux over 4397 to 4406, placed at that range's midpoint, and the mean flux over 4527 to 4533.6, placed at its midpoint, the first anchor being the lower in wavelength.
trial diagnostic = 4450.30 Angstrom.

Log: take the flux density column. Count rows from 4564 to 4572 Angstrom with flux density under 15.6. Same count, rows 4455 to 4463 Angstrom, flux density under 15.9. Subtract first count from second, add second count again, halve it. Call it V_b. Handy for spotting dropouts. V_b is 7.5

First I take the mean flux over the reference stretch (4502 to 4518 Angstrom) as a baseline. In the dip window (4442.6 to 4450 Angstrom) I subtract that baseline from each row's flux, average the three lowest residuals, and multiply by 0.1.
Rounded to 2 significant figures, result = -0.30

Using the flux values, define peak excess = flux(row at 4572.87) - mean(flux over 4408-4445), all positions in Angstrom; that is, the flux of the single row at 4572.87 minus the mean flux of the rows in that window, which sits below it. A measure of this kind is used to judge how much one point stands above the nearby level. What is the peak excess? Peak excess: 0.8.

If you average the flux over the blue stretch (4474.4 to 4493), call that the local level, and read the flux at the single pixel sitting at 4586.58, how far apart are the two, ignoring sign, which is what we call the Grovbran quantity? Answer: 1.7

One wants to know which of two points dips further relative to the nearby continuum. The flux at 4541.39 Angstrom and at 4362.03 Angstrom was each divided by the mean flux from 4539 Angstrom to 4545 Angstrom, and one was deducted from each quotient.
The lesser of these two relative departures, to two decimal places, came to 0.01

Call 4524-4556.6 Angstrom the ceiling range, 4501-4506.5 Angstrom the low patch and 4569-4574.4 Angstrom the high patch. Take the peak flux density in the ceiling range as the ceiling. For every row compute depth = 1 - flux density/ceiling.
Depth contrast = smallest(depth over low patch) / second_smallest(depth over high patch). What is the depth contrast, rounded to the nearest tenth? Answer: -2.6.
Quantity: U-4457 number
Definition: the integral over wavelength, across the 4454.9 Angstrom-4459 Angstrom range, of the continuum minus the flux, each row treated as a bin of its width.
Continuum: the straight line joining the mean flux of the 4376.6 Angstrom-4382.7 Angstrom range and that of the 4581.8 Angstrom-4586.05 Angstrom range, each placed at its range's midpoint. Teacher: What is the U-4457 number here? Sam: 10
